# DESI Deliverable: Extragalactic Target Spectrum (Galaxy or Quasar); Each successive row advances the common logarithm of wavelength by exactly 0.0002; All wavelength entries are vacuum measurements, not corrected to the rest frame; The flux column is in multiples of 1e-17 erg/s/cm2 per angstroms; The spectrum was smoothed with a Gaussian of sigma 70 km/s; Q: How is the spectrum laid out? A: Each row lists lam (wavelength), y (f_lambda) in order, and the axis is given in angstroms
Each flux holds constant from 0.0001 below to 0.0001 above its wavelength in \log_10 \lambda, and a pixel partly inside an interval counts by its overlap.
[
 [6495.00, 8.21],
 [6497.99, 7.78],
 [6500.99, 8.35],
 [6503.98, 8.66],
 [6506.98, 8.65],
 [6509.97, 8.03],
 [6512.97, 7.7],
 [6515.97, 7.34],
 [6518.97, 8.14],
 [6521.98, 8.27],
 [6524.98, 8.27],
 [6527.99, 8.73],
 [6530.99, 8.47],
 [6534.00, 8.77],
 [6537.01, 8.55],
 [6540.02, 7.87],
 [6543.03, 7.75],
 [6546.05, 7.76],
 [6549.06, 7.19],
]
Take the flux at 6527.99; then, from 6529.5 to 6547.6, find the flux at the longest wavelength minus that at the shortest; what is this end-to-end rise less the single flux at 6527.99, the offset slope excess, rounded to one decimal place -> -9.4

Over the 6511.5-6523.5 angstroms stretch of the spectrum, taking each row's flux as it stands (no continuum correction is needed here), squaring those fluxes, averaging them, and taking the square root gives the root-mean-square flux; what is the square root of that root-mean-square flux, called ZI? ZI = 2.81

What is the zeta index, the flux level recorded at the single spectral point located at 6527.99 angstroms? 8.73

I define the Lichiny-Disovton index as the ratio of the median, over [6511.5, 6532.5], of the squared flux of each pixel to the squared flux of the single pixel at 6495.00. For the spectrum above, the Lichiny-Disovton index 1.01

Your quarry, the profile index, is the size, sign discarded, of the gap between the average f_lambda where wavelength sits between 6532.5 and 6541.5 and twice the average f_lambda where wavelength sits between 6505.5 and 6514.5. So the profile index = 7.9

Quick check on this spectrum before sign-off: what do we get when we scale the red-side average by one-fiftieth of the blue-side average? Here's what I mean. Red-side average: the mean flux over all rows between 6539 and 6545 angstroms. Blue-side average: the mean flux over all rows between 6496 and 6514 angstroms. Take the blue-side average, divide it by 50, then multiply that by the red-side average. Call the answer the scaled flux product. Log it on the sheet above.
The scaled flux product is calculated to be 1.28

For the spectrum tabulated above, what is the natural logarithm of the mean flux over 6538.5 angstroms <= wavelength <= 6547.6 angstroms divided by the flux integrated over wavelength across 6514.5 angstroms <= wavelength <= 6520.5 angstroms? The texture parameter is -1.8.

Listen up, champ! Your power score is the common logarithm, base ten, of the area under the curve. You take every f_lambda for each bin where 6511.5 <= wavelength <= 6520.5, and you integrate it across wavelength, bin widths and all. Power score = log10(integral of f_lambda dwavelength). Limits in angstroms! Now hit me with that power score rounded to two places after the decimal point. 1.84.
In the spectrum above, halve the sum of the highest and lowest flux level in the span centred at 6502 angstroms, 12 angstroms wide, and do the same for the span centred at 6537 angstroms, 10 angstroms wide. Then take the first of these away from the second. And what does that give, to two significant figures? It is 0.10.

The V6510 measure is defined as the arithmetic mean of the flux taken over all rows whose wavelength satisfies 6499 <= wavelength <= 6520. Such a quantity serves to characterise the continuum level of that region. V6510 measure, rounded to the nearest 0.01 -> 8.12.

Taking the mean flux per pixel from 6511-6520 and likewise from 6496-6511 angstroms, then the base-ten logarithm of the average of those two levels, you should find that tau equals 0.904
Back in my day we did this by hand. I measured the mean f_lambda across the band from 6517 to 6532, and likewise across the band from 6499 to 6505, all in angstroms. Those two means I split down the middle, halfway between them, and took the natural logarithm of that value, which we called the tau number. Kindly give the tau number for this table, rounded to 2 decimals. 2.13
